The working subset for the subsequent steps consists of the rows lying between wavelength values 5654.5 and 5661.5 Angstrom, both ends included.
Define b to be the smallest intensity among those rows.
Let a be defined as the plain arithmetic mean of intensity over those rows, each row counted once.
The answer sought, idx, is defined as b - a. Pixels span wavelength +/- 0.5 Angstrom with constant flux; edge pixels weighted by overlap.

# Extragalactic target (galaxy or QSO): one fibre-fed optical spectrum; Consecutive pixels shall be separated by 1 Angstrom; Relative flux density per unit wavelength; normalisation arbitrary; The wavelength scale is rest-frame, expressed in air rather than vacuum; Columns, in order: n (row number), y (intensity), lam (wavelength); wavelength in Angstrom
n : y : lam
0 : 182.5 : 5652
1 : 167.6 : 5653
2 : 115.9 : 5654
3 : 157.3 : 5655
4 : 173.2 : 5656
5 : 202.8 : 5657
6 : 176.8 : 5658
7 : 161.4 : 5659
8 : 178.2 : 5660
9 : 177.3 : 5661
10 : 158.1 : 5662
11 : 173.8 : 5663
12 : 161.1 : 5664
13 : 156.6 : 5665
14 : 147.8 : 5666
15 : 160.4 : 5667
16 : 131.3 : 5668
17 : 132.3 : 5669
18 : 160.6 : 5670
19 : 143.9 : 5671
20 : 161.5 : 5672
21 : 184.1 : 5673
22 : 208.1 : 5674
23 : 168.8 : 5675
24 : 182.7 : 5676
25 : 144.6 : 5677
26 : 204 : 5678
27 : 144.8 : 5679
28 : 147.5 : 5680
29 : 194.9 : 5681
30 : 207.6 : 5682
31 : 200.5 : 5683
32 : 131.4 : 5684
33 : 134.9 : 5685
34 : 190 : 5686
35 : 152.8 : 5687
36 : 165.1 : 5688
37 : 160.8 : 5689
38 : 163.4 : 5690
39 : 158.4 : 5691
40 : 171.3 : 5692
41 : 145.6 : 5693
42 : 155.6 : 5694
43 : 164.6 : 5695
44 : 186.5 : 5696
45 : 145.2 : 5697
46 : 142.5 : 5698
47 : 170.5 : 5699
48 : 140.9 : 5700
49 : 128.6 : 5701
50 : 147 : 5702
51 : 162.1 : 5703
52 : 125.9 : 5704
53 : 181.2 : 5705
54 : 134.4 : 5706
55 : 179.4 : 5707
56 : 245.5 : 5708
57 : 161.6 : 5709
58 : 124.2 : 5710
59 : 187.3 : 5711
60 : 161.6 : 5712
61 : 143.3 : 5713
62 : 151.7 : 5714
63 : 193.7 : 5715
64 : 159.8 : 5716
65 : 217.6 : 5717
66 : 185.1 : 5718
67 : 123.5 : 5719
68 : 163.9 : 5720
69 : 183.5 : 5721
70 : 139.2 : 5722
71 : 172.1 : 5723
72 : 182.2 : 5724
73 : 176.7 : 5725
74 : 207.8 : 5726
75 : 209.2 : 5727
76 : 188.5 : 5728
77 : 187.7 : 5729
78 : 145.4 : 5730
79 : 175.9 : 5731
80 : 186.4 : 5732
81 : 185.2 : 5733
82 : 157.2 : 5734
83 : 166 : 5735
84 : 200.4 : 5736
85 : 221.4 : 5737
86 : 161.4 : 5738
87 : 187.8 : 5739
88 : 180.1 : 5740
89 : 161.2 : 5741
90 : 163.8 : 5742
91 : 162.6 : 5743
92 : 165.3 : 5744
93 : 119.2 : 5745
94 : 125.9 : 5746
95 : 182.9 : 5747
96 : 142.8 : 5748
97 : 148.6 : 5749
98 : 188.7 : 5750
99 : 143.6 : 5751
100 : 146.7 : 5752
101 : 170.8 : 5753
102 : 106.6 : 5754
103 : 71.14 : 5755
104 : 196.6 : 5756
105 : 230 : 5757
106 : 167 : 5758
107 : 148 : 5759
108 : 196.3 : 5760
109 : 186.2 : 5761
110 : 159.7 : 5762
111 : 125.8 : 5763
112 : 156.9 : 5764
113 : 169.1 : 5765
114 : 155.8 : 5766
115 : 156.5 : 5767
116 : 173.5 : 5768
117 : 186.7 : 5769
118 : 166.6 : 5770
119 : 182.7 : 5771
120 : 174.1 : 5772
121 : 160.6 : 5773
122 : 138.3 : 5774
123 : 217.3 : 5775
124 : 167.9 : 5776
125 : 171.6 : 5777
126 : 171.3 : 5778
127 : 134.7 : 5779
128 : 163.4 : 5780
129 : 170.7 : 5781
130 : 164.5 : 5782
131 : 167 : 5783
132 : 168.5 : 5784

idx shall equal -18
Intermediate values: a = 175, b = 157.3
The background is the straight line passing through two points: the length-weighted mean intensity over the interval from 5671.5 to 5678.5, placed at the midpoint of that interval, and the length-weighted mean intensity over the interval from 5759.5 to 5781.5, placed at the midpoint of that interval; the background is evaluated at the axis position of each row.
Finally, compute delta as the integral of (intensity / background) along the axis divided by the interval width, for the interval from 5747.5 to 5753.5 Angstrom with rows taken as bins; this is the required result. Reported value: 0.923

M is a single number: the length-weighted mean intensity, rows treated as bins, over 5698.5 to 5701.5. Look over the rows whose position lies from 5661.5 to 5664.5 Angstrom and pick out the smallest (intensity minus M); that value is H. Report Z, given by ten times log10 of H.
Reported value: 10.6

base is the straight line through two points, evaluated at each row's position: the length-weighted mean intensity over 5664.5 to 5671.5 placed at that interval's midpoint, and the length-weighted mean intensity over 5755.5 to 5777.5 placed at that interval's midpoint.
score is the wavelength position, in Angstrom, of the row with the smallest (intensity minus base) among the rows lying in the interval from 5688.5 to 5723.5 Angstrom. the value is 5719 Angstrom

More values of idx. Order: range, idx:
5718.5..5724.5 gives -37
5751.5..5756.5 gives -67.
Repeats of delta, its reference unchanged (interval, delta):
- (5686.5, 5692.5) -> 0.913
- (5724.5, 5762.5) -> 0.989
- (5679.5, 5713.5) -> 0.918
